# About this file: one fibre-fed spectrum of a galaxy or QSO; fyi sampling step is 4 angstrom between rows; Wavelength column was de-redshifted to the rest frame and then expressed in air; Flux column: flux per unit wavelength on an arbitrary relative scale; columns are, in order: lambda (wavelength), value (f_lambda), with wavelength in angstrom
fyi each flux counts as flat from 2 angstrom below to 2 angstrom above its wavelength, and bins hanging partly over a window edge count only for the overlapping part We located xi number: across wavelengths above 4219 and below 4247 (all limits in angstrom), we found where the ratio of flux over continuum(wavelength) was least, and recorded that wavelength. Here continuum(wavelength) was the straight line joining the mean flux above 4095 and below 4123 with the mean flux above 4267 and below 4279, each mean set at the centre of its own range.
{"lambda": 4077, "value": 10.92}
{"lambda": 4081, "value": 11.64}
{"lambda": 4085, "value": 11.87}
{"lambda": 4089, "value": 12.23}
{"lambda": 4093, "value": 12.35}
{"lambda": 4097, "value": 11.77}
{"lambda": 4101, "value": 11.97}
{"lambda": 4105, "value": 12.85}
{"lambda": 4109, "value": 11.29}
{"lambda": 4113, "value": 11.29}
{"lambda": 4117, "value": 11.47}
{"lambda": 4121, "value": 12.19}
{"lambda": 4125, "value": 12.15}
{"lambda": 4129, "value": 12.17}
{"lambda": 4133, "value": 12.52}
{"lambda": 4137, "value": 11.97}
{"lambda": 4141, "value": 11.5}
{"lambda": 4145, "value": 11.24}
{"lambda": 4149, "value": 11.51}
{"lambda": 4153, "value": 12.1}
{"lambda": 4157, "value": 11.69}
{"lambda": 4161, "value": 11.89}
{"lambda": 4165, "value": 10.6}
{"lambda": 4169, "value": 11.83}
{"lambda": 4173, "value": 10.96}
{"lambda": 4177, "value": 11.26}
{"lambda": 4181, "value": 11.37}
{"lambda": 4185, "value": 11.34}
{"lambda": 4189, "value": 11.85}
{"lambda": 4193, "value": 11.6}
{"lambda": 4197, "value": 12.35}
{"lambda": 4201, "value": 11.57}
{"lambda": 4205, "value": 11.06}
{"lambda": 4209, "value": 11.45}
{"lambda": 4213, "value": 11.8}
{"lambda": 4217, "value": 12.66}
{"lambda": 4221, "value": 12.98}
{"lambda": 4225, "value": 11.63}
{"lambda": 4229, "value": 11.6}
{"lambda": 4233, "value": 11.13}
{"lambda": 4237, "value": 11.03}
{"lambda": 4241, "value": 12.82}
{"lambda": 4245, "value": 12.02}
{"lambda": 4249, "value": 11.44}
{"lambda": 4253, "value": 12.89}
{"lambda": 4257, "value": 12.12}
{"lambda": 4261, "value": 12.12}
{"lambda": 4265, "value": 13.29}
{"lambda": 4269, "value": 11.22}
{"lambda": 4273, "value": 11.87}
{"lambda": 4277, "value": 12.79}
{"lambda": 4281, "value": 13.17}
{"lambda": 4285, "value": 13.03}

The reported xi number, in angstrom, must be 4237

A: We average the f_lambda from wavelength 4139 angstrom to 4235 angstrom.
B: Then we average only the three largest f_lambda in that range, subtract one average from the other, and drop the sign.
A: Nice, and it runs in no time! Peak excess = 1.04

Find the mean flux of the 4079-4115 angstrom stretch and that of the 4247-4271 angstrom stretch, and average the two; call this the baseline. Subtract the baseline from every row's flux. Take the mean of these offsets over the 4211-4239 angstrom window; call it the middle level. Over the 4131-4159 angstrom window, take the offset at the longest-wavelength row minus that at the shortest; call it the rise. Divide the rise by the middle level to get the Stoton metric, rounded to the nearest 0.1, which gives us 3.8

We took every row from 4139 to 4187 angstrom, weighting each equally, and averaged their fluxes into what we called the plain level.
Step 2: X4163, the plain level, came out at 11.4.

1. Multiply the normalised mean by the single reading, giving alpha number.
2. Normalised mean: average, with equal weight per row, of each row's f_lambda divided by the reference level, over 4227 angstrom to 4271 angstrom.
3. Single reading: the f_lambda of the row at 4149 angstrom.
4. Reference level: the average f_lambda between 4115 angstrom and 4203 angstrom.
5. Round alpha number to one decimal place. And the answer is 11.8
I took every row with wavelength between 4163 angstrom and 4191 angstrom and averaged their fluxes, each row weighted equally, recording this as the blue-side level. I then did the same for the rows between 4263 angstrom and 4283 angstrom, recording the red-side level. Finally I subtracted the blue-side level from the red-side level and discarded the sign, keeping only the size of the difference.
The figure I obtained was 1.2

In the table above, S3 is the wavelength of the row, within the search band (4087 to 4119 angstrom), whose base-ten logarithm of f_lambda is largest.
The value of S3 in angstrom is 4105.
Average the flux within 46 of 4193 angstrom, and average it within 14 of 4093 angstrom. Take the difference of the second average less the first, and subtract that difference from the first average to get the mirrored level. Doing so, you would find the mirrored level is 11.1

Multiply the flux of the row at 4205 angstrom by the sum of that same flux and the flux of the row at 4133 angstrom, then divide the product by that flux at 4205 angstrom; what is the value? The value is 23.6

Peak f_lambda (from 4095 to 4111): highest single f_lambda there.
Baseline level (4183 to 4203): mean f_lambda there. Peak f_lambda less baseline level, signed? 1.1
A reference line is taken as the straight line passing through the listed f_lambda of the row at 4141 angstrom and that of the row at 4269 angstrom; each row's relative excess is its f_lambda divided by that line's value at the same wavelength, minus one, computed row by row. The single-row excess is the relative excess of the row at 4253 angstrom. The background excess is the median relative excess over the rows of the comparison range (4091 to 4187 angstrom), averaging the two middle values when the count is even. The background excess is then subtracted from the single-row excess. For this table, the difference 0.128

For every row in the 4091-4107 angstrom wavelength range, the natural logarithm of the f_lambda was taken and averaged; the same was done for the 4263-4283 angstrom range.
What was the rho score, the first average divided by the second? 0.993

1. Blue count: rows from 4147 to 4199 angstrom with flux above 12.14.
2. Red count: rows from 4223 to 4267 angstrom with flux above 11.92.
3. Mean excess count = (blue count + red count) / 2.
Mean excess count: 3.5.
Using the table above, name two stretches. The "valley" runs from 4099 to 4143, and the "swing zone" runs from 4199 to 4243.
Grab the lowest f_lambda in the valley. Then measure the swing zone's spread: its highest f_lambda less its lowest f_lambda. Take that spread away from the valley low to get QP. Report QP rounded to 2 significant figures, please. 9.3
